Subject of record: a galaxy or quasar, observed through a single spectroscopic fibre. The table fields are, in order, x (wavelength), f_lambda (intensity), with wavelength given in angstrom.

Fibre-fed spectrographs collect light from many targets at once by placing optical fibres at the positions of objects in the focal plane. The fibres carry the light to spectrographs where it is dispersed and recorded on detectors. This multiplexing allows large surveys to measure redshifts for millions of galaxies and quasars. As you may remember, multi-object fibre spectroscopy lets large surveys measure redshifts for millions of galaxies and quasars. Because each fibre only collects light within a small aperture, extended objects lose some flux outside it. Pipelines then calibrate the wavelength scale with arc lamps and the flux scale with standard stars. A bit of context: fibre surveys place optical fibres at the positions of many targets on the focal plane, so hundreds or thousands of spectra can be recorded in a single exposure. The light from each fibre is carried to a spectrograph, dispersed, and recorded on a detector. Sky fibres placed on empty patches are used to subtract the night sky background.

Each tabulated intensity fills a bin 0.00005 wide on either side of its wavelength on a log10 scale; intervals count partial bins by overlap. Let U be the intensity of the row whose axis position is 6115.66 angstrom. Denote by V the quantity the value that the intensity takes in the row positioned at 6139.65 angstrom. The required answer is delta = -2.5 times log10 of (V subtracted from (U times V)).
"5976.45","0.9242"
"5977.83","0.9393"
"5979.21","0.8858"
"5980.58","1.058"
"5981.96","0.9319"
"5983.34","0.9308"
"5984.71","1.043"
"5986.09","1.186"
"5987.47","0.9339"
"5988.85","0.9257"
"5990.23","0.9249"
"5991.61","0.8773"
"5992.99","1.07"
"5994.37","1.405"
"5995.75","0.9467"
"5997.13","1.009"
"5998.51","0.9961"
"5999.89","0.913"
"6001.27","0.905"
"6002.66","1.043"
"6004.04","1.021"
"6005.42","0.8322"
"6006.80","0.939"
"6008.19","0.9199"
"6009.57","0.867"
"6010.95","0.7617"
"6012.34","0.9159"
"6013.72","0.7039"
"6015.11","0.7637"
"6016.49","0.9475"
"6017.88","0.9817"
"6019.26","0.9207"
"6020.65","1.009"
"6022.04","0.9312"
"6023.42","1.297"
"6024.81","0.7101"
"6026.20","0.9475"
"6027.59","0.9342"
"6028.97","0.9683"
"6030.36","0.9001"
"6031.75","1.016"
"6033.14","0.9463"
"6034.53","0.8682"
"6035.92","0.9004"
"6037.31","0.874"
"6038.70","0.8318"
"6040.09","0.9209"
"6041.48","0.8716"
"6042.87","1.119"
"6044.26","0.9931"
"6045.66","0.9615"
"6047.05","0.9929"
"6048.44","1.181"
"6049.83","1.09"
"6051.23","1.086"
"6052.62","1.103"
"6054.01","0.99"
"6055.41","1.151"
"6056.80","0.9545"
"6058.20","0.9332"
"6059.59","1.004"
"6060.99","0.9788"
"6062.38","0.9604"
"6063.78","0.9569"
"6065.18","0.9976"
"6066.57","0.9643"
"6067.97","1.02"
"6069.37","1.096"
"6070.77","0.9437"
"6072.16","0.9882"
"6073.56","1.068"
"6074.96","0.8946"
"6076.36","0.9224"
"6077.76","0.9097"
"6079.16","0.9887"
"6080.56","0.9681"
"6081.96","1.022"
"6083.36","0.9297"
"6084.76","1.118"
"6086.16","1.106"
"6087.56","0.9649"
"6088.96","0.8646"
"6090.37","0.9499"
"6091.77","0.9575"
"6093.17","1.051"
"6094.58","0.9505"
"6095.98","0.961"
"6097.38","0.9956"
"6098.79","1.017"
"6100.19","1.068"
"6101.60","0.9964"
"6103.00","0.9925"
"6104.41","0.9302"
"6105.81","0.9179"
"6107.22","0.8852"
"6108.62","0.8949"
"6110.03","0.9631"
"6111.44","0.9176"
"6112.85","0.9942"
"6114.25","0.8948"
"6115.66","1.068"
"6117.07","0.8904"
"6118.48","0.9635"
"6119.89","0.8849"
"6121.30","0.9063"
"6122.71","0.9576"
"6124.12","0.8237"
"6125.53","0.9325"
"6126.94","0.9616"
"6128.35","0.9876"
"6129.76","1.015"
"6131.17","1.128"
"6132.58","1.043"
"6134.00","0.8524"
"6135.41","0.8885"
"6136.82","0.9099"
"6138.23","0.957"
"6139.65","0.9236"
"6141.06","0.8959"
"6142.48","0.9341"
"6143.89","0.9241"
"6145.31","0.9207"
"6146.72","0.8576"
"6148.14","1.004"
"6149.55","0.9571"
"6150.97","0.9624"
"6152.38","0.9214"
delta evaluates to 3.0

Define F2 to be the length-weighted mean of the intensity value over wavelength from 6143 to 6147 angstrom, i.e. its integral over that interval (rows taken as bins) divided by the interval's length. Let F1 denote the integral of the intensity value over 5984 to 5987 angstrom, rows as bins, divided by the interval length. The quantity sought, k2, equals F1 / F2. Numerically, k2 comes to 1.21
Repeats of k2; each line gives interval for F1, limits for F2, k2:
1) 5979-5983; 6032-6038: 1.07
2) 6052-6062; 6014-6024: 1.05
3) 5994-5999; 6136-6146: 1.16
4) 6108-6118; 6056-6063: 0.98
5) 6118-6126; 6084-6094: 0.91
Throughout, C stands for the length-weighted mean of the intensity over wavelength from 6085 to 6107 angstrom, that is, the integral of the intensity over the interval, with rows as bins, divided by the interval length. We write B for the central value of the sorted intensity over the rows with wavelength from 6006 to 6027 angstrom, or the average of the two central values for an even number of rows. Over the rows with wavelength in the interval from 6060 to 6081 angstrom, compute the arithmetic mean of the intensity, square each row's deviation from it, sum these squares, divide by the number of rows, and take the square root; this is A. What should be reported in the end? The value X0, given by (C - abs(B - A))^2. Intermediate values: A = 0.052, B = 0.92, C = 0.98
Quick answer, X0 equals 0.013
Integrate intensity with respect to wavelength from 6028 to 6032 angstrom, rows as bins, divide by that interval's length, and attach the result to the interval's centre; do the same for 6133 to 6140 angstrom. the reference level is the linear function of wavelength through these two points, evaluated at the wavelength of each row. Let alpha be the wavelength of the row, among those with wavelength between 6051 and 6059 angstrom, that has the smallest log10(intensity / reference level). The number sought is 6058.20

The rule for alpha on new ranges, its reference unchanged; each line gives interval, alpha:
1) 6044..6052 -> 6045.66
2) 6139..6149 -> 6146.72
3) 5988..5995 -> 5991.61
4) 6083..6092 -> 6088.96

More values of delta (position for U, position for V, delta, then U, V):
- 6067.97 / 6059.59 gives 4.2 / 1.02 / 1.004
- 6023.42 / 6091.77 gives 1.4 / 1.297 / 0.9575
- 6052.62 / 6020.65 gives 2.5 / 1.103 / 1.009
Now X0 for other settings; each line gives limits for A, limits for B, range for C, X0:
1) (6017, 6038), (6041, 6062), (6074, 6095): 0.010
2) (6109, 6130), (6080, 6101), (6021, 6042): 0.000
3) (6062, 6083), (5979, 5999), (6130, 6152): 0.003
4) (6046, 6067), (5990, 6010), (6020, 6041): 0.005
